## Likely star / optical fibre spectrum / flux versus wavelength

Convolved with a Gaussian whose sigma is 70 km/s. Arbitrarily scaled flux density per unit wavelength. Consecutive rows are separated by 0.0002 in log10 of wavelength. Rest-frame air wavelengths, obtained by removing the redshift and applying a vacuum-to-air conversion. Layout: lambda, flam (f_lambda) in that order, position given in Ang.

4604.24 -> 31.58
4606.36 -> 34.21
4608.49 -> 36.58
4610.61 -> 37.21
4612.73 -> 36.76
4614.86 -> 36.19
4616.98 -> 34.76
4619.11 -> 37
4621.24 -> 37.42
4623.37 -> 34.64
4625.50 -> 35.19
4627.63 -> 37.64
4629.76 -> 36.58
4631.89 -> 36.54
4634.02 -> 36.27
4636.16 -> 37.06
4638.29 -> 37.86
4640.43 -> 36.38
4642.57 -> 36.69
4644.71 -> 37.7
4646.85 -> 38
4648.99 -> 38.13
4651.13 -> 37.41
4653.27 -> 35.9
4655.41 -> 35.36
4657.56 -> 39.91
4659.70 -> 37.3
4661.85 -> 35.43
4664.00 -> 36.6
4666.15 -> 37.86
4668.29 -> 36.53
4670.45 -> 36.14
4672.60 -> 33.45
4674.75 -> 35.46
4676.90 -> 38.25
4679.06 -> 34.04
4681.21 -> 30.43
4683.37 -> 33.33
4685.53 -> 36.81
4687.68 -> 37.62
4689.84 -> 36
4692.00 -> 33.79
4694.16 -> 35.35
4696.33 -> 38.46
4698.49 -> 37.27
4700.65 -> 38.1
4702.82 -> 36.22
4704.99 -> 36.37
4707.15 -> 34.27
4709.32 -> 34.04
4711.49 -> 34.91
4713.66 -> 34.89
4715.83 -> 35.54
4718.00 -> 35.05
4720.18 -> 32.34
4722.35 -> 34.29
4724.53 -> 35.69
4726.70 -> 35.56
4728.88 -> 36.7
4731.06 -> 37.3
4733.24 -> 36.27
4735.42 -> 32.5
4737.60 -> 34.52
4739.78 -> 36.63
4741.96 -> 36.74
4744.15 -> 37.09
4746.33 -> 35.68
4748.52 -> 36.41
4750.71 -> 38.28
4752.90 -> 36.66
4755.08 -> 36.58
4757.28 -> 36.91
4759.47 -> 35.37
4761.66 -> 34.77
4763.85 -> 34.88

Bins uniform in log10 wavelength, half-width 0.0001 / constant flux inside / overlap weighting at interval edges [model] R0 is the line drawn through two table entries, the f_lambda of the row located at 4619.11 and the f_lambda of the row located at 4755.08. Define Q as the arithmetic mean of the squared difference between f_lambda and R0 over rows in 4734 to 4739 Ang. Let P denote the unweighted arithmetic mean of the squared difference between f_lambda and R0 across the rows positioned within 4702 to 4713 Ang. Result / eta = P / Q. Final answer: 0.31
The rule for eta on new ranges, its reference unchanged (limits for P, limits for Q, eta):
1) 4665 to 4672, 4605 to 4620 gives 0.27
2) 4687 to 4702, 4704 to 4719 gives 0.72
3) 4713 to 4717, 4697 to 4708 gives 1.36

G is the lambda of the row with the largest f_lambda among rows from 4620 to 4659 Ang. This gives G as 4657.56 Ang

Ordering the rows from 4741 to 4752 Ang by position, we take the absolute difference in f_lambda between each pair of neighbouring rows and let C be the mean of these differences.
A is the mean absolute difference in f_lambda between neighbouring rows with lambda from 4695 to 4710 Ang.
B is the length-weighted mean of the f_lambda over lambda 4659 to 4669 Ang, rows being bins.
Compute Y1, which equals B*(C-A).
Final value 1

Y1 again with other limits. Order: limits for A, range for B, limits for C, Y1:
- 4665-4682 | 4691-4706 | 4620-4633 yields -39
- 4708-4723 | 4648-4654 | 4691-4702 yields 21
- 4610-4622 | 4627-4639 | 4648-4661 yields 36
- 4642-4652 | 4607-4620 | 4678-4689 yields 78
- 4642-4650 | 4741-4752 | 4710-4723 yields 25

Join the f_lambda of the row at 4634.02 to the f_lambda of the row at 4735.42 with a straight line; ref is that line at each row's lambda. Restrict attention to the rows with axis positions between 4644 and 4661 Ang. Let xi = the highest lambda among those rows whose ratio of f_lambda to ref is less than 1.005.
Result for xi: 4655.41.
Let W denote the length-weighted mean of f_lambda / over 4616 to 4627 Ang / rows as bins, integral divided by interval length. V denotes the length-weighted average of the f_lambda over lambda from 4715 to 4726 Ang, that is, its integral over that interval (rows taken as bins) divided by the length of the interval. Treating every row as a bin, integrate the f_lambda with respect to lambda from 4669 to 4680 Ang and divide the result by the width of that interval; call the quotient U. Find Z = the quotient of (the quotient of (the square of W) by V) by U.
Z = 1.05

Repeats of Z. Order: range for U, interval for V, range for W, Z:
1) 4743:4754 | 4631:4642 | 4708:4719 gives 0.90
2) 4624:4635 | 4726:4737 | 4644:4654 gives 1.08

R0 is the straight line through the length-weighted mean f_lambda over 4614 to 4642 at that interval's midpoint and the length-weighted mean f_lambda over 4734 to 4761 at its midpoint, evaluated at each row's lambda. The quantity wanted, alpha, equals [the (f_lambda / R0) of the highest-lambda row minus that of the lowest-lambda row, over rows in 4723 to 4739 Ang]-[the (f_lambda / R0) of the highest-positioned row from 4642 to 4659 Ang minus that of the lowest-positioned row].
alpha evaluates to -0.12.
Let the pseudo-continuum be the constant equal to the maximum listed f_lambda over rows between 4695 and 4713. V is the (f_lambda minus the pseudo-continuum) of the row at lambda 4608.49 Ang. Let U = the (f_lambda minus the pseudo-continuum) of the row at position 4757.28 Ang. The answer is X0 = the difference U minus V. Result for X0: 0.3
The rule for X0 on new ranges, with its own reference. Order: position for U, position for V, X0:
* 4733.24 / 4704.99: -0.1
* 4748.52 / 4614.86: 0.2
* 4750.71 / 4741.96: 1.5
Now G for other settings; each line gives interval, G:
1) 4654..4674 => 4657.56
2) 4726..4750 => 4731.06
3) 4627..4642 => 4638.29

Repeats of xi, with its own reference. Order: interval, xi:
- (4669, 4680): 4679.06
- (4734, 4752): 4735.42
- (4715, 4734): 4720.18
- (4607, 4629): 4625.50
